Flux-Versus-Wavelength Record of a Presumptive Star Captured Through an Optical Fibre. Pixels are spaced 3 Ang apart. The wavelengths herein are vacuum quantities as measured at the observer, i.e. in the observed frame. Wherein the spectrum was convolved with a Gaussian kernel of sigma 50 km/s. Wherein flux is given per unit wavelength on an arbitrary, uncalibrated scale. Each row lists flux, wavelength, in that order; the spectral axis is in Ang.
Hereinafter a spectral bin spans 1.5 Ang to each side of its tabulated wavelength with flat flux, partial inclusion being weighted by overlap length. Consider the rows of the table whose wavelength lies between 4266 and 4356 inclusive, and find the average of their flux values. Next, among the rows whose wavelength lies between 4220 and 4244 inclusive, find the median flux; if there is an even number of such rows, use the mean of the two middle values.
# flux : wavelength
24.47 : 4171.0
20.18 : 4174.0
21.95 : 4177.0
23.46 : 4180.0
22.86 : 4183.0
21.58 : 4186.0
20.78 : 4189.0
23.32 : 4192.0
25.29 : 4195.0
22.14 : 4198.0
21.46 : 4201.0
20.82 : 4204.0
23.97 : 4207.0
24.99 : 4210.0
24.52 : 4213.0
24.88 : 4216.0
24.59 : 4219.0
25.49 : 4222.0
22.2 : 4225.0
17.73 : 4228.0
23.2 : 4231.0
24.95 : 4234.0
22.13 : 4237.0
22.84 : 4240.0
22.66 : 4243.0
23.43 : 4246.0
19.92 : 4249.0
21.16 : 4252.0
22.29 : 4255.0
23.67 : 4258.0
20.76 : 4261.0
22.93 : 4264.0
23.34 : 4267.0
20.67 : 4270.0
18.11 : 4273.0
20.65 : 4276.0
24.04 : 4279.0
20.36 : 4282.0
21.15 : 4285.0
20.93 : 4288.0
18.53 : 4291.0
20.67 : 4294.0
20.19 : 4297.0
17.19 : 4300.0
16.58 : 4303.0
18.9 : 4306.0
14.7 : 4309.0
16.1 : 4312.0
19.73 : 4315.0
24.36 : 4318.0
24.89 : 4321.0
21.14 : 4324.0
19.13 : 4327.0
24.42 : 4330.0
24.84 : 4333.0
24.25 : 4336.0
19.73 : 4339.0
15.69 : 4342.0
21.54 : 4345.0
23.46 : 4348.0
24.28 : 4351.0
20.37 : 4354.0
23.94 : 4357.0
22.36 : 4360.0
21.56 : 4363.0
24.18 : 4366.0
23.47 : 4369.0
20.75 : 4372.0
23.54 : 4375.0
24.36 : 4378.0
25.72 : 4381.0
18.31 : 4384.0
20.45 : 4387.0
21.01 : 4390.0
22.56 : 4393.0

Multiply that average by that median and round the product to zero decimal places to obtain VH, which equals 470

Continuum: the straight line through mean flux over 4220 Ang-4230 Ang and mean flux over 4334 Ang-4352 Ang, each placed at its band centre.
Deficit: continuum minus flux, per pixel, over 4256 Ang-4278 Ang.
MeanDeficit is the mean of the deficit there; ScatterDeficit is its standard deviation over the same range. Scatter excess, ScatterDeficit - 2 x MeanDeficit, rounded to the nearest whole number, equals 1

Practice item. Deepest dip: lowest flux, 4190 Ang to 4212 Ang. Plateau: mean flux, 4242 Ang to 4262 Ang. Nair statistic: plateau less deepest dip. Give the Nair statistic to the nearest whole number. 1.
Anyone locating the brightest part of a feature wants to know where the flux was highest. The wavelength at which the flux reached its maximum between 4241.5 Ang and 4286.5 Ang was 4279.0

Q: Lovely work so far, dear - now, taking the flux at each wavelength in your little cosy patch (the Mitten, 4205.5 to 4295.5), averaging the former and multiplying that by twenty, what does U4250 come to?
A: 445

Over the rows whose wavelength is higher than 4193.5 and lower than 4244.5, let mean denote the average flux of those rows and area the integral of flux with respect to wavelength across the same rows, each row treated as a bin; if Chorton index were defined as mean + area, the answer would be 1205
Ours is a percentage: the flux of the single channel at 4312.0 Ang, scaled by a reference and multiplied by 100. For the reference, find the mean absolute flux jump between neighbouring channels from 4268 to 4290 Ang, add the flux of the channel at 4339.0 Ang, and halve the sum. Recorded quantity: 147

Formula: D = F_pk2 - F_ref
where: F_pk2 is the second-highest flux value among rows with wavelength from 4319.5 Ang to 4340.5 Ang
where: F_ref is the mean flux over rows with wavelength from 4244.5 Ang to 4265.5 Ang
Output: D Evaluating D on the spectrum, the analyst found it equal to 2.8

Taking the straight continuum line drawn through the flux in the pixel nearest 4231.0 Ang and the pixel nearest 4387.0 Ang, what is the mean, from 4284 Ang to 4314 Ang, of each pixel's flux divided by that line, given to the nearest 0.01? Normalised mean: 0.84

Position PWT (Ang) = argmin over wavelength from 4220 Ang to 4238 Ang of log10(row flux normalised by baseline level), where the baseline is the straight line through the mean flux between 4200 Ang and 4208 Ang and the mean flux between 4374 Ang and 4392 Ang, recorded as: 4228.0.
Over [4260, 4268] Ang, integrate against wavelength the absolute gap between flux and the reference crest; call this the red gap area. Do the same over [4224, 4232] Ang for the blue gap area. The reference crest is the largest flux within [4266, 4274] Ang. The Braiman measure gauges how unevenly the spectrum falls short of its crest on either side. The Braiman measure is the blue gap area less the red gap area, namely 12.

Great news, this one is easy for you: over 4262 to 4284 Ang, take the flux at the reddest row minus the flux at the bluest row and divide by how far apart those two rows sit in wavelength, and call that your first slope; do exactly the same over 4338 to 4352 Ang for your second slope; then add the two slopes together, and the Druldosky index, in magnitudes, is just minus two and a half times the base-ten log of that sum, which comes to 1.6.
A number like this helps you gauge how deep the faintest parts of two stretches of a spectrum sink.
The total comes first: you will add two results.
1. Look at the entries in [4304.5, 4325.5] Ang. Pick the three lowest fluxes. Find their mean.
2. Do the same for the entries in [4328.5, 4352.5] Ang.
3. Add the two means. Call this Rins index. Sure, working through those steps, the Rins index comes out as 35.55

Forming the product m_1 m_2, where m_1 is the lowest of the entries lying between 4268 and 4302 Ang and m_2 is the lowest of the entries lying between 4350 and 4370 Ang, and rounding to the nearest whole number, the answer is 350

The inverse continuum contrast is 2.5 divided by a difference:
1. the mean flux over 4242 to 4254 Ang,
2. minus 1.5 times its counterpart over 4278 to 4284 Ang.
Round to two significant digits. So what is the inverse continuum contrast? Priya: -0.22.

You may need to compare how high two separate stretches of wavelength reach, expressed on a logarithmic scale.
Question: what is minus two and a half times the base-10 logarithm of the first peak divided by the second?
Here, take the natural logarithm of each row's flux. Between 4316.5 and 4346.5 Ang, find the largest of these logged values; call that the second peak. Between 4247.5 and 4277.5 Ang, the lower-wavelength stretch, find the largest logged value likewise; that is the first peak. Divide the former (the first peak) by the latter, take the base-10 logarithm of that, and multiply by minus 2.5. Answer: 0.017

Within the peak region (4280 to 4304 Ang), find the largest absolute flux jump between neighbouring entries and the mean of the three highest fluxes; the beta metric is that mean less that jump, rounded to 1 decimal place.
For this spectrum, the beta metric 17.9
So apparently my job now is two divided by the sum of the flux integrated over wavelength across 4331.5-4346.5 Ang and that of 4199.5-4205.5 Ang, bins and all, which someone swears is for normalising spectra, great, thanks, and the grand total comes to 0.0045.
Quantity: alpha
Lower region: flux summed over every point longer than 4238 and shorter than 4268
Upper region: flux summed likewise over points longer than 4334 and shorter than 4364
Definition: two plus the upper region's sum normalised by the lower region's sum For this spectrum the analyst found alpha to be 2.974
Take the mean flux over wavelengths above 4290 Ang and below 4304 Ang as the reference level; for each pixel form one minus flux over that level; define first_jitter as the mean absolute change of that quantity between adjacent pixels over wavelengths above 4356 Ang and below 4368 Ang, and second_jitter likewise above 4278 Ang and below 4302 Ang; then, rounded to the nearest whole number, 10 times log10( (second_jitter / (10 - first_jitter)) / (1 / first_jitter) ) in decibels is -31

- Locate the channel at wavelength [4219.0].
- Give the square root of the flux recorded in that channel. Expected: 4.96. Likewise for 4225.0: 4.71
